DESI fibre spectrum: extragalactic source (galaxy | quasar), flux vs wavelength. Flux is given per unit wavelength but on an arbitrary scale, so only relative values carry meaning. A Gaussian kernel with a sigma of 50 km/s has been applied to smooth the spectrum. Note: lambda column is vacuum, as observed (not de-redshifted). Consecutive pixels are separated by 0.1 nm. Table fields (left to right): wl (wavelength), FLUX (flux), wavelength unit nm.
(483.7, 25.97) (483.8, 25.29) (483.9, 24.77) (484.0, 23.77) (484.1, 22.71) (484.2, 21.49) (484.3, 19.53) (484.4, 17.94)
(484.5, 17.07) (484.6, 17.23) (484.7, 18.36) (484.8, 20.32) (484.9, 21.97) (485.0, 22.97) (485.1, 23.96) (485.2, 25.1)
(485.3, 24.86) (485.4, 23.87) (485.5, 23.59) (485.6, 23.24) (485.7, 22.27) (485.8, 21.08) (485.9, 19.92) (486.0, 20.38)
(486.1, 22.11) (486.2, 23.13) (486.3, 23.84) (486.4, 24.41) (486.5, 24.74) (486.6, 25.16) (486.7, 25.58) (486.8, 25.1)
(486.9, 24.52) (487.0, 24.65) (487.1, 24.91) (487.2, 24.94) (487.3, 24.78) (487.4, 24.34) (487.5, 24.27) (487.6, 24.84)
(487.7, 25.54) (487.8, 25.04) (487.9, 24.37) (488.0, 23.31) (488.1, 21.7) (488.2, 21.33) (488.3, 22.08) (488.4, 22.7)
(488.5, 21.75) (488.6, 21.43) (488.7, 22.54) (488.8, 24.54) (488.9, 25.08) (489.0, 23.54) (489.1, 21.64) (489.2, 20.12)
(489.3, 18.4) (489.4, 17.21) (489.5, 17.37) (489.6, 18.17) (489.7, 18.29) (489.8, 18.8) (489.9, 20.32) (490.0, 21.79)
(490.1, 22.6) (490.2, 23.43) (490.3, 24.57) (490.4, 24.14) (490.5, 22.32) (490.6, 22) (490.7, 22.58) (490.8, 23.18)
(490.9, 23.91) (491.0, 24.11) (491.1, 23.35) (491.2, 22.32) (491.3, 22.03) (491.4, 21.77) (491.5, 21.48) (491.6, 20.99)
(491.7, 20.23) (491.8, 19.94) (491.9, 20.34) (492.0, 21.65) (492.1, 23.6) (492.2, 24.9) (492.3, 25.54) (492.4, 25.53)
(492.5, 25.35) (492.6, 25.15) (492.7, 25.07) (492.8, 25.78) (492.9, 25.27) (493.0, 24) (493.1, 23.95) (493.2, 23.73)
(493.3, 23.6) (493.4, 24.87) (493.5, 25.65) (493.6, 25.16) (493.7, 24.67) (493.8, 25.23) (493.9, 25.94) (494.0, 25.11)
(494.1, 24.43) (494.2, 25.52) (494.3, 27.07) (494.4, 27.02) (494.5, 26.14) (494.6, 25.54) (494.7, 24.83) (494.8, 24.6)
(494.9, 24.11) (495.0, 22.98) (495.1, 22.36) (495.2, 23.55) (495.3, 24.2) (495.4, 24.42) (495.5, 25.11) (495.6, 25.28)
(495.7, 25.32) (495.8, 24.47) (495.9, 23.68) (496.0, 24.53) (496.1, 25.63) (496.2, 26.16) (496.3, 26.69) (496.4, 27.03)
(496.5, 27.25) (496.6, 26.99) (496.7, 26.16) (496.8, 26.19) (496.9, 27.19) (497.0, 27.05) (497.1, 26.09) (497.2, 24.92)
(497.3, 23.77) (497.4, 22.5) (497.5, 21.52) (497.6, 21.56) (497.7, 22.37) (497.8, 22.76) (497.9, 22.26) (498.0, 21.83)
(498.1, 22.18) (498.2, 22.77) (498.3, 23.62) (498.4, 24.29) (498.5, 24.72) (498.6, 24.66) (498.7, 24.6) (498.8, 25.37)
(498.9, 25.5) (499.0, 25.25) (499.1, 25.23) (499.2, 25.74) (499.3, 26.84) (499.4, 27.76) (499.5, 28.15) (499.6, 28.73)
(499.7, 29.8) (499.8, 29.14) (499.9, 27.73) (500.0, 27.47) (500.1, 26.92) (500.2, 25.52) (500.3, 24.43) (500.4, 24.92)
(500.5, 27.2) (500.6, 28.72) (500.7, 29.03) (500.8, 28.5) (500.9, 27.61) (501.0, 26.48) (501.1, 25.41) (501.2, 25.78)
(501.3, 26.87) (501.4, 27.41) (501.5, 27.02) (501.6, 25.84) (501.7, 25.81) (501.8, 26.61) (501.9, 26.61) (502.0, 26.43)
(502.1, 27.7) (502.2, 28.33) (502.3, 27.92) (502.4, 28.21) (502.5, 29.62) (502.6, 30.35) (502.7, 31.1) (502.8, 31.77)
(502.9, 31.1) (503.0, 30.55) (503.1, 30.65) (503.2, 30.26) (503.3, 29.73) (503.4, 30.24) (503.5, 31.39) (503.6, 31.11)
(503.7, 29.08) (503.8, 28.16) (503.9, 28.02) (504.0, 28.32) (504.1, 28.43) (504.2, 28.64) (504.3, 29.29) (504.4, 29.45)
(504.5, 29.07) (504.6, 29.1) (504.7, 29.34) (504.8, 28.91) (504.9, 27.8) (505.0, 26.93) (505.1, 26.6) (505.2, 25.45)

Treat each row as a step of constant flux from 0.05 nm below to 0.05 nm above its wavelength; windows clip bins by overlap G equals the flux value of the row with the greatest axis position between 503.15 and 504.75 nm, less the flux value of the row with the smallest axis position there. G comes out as -0.9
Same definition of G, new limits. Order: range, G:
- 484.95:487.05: 1.7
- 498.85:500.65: 3.2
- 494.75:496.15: 1.0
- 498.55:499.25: 1.1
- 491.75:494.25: 5.6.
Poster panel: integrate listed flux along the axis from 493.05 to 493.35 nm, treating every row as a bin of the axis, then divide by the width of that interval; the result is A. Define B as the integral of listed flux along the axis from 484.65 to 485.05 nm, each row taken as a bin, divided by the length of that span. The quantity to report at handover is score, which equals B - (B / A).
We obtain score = 20.0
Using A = 24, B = 21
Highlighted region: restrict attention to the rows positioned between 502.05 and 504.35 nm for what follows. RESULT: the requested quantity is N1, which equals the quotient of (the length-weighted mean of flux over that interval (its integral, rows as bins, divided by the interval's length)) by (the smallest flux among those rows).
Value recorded 1.07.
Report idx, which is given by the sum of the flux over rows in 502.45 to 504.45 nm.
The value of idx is 597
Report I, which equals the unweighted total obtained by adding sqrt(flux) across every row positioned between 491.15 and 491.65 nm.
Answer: 23.3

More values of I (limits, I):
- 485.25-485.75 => 24.3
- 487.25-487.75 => 24.9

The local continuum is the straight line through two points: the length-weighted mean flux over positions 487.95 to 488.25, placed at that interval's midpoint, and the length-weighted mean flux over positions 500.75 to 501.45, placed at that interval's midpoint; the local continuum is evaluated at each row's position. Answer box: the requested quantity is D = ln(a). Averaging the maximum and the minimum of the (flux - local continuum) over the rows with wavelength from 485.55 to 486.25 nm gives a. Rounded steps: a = 0.3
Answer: -1.1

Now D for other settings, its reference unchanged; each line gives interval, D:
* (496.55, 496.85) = 0.3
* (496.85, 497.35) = -2.6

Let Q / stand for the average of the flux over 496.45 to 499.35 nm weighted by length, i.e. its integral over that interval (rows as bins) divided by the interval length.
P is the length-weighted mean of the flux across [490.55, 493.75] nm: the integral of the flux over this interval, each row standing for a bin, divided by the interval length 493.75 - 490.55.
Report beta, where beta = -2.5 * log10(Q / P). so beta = -0.05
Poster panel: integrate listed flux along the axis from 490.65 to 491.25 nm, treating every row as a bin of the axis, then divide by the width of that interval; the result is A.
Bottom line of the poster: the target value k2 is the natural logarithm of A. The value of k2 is 3.15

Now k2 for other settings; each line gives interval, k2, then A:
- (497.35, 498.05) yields 3.10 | 22.1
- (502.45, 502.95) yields 3.43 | 30.8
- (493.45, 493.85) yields 3.23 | 25.2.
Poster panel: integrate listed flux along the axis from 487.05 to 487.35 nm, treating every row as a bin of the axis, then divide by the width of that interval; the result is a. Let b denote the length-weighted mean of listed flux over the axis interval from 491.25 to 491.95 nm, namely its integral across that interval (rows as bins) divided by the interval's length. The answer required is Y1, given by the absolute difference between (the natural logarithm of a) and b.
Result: 17.8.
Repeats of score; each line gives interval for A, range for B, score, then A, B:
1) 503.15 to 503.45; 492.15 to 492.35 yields 24.4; 30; 25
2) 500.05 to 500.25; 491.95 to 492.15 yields 21.8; 26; 23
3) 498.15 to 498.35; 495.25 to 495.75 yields 23.8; 23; 25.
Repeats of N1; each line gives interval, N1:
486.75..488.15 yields 1.13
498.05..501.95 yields 1.19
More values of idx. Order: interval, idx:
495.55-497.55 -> 508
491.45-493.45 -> 471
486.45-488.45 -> 484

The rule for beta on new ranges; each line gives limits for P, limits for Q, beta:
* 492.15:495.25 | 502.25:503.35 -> -0.21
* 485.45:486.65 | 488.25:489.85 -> 0.10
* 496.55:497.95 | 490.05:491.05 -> 0.05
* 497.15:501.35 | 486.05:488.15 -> 0.05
